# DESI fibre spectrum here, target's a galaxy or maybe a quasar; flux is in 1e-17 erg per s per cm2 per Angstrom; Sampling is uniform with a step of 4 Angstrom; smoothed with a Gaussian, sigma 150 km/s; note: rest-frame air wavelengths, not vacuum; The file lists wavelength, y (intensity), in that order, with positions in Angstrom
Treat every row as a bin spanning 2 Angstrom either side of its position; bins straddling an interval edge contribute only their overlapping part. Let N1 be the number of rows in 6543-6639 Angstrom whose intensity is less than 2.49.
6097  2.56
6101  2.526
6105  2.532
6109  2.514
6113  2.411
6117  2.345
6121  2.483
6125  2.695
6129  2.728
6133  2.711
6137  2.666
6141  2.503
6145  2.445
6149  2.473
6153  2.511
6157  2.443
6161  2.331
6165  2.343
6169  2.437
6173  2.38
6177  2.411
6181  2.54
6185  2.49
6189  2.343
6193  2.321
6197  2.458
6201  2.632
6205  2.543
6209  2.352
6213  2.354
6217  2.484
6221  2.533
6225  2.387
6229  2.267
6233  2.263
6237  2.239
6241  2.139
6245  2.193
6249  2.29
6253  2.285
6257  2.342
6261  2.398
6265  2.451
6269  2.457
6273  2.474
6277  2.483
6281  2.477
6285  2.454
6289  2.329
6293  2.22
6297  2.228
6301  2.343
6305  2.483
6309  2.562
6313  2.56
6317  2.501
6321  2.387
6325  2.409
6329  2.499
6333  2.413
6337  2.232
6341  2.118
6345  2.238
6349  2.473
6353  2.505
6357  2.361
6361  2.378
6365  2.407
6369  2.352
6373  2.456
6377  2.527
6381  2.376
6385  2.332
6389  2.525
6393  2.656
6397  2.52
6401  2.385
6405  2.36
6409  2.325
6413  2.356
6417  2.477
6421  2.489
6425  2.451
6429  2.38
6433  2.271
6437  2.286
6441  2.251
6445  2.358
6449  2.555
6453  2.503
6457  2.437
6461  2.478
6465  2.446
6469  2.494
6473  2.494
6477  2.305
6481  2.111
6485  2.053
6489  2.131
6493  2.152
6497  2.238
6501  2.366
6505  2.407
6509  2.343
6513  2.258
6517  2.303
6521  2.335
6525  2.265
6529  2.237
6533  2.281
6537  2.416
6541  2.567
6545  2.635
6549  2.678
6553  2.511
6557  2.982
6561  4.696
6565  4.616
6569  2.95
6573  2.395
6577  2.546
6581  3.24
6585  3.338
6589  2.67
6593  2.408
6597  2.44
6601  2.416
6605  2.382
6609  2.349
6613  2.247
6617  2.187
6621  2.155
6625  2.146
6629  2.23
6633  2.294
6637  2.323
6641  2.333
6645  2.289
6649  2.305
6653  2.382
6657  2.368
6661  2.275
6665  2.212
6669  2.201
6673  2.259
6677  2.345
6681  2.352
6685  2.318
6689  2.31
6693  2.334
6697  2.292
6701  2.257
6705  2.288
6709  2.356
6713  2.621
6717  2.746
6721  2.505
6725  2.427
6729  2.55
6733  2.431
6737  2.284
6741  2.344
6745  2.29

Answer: 13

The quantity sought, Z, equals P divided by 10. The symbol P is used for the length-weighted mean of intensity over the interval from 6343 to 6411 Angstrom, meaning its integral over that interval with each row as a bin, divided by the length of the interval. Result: 0.242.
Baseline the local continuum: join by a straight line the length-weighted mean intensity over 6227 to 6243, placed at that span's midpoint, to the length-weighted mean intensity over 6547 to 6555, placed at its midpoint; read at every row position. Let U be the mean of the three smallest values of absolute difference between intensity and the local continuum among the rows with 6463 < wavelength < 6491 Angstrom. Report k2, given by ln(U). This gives -3.9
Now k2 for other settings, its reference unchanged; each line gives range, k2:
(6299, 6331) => -2.8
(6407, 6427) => -3.5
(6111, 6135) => -1.1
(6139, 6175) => -1.6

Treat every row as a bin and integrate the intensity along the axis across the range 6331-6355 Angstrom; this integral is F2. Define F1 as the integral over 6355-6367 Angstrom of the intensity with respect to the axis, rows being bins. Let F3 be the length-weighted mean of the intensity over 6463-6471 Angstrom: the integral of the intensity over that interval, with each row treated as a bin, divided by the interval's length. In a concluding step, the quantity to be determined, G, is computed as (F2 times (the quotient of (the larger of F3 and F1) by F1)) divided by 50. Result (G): 1.1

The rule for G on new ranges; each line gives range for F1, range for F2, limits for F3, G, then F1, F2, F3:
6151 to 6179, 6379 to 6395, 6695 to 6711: 0.8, 67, 40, 2.30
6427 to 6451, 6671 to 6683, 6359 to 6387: 0.6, 56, 28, 2.40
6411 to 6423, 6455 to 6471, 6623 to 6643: 0.8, 29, 39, 2.27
